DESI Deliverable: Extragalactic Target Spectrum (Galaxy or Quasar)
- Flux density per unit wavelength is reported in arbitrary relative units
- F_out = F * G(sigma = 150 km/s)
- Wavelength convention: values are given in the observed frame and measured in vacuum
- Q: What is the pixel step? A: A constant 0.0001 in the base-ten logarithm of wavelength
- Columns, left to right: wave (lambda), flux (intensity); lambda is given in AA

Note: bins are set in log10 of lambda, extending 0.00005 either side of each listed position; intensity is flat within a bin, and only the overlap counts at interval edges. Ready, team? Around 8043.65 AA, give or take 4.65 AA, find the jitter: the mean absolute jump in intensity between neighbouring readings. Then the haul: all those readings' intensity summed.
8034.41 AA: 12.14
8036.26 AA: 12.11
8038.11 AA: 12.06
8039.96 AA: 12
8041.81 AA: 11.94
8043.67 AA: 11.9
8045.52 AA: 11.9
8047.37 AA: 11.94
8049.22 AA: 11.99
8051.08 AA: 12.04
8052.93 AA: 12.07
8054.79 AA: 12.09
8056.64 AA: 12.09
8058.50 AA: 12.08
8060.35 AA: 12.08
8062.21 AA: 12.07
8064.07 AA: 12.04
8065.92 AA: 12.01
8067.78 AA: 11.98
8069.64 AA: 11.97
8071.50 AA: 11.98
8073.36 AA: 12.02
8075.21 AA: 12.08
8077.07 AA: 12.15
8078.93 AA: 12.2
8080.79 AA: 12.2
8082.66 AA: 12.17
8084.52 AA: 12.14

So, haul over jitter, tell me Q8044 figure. 1705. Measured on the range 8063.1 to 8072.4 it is 2999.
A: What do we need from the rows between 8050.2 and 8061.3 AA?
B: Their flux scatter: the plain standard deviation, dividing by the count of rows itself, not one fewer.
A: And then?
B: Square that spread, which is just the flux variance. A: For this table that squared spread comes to 0.0003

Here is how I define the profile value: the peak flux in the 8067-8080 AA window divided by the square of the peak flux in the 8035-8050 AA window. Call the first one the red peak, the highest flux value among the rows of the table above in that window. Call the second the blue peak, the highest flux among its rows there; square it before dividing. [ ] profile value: 0.0832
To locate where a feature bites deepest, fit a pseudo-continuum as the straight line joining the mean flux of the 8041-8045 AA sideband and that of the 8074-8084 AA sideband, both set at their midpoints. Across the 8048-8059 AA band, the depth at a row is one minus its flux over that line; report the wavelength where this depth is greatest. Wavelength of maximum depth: 8049.22 AA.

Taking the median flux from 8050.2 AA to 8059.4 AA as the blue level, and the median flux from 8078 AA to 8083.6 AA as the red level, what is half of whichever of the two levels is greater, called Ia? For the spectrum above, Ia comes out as 6.10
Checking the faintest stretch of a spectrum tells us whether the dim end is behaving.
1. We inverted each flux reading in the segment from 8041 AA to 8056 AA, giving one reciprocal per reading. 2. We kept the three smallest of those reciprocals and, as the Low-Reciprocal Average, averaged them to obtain 0.0829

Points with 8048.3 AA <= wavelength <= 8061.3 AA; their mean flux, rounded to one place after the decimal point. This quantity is 12.1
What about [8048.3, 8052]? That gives 12.0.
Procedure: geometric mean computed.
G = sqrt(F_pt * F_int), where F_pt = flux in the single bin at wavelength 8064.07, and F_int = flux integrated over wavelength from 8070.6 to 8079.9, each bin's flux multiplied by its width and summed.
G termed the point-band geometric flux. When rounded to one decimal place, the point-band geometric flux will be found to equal 36.8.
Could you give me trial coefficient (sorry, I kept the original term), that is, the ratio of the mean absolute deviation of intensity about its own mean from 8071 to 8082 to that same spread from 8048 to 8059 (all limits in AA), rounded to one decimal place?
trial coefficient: 2.6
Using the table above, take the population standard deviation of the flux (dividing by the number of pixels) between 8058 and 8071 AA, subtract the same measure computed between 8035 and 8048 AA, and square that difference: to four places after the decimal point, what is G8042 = 0.0010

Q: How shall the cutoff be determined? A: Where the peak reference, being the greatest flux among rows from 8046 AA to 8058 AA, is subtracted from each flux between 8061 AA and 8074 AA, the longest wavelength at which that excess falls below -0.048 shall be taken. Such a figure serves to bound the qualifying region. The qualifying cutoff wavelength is 8073.36 AA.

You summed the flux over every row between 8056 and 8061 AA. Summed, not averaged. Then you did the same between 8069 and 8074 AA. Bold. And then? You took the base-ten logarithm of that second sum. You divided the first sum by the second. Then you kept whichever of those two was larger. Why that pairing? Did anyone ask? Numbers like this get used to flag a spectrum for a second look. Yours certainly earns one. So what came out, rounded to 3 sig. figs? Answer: 1.56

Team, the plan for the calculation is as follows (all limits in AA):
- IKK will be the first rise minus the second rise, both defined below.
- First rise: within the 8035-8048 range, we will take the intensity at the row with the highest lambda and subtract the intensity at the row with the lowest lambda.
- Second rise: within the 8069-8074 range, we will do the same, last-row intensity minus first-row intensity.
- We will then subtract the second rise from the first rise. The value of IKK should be -0.22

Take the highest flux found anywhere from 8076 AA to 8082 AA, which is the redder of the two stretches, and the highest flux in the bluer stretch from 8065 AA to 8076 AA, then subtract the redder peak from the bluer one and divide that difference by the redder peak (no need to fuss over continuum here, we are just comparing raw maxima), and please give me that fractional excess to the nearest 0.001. -0.010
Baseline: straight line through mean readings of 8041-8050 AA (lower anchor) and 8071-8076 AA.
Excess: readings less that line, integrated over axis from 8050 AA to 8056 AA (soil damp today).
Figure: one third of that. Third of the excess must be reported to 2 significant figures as 0.20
